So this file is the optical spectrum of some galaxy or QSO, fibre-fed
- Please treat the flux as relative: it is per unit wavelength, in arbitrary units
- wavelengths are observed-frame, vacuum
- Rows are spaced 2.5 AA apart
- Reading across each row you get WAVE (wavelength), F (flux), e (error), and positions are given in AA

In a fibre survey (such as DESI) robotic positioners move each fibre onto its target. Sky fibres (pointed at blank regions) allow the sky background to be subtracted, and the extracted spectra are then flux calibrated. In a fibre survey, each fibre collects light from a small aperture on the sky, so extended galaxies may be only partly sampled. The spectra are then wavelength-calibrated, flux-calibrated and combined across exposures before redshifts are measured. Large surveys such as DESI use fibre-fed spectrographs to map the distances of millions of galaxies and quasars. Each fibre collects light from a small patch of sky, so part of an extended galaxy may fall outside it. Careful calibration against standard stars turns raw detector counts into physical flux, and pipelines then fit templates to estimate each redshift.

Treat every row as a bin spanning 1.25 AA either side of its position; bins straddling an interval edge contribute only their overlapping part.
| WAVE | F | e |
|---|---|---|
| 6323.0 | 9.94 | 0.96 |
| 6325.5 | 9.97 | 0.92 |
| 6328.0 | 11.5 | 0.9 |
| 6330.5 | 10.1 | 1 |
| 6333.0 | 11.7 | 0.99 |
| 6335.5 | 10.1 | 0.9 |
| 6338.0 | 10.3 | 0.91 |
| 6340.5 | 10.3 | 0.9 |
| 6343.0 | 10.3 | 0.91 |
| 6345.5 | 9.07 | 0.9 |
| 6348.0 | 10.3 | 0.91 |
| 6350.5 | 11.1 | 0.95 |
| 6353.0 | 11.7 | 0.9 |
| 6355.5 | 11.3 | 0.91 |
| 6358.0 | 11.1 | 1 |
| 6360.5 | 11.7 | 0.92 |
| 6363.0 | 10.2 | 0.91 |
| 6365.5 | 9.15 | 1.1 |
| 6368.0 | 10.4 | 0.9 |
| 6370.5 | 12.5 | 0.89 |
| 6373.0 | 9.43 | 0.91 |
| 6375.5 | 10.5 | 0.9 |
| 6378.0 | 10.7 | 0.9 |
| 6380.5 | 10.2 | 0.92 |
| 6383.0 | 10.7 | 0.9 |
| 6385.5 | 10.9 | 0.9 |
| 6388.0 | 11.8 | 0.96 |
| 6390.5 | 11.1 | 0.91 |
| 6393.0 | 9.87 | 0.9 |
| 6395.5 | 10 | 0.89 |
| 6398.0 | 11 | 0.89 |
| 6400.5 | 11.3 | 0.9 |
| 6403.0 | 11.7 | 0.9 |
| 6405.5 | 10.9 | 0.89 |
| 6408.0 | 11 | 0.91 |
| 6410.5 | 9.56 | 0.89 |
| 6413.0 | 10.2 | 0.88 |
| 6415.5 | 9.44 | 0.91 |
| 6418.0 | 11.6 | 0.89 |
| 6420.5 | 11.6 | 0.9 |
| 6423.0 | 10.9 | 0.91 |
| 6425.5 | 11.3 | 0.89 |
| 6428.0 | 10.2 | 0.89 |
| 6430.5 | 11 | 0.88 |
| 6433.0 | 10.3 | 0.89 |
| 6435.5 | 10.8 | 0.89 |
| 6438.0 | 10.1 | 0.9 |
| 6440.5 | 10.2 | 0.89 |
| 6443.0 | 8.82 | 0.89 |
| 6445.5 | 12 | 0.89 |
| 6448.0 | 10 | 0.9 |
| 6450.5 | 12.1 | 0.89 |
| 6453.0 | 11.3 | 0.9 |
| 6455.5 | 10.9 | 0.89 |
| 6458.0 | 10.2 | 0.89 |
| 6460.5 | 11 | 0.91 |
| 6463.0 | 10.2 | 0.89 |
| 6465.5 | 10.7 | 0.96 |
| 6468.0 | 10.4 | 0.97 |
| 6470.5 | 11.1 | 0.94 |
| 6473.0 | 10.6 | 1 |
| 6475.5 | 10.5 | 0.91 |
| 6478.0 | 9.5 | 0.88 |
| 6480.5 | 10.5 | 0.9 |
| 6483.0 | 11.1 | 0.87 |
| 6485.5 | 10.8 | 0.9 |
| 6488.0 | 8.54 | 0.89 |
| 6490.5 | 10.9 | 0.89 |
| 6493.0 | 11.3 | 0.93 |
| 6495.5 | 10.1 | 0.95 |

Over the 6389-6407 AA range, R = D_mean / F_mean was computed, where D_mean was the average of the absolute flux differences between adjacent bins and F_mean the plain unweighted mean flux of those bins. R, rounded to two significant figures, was 0.059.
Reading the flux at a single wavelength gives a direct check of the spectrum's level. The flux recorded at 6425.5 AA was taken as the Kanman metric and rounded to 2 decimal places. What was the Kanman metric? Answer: 11.30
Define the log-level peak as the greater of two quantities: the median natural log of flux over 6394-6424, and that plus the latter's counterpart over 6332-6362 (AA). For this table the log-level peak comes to 4.76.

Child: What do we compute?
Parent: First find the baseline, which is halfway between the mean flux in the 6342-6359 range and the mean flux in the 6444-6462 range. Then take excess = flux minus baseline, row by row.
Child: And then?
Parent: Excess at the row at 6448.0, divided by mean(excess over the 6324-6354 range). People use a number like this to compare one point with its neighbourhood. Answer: 2.5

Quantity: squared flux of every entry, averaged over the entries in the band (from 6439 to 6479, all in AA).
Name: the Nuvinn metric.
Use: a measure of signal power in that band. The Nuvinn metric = 113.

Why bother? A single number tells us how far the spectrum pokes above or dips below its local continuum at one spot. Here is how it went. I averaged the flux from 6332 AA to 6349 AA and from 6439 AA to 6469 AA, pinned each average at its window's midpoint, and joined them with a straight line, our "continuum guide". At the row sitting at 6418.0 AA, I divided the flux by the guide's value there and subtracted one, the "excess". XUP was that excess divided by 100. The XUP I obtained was 0.0010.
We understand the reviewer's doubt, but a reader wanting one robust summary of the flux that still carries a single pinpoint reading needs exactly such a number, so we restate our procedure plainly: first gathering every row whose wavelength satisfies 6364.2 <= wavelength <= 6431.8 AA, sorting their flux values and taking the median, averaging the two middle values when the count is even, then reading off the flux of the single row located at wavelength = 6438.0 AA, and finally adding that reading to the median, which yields 21.0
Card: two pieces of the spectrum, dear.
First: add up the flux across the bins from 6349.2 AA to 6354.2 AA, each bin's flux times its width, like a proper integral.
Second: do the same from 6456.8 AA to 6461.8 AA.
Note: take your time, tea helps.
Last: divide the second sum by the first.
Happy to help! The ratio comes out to 0.93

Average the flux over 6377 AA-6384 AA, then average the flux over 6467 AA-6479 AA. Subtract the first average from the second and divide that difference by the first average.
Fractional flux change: -0.01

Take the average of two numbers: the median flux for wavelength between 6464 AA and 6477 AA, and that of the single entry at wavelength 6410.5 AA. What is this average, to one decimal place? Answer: 10.1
